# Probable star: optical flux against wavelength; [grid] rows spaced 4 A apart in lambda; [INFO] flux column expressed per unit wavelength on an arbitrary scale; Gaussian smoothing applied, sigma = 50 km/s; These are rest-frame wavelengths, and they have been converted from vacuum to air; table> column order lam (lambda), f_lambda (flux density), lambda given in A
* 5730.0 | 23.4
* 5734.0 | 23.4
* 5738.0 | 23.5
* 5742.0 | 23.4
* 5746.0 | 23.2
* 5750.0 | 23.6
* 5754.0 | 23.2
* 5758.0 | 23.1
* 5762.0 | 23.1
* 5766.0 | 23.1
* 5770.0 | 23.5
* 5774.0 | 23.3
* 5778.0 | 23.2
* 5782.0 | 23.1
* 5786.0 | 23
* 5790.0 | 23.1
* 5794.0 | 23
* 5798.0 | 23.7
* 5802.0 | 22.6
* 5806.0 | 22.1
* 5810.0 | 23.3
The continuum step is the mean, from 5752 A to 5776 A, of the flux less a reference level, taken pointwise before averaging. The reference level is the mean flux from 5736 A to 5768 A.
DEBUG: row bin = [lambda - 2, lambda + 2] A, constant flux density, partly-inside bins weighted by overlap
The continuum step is -0.06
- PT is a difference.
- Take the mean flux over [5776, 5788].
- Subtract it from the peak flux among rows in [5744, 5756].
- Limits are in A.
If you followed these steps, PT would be 0.50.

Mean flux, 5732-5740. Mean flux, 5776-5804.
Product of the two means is 542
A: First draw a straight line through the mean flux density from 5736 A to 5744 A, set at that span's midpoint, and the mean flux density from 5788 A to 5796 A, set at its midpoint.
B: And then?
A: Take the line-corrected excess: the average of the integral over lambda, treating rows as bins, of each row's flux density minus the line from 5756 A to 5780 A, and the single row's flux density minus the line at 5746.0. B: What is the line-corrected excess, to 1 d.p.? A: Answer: -0.3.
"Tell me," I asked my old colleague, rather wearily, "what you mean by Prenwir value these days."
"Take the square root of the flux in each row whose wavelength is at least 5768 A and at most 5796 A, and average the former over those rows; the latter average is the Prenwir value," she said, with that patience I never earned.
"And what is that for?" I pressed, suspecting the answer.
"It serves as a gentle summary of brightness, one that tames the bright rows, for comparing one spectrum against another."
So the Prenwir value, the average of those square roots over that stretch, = 4.81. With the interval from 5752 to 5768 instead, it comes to 4.81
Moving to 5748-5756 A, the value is 4.84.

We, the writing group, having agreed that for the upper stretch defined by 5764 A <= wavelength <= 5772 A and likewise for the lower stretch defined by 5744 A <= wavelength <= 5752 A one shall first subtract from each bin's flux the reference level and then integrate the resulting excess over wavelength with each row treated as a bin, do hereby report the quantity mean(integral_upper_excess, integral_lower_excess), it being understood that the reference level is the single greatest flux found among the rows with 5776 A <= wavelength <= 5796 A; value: 1.2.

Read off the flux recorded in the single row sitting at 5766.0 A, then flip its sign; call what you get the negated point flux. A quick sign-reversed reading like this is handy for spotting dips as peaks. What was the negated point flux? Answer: -23.1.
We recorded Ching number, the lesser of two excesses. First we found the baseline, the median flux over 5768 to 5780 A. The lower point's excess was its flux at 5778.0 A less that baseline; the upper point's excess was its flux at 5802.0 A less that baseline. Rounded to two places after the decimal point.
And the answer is -0.70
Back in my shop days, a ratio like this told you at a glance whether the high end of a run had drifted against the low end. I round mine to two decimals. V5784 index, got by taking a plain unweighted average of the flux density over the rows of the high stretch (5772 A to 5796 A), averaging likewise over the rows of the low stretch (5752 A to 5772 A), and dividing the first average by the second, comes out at 1.00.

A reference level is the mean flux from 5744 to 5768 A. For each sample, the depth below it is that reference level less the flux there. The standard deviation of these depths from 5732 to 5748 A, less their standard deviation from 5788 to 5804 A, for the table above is -0.3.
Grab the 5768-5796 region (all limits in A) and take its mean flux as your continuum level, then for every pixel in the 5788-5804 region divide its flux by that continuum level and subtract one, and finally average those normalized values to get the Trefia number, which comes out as -0.003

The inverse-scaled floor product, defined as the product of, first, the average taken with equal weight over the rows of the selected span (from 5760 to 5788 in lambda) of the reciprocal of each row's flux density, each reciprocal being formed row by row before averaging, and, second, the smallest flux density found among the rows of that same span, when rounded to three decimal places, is 0.992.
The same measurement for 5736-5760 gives 0.990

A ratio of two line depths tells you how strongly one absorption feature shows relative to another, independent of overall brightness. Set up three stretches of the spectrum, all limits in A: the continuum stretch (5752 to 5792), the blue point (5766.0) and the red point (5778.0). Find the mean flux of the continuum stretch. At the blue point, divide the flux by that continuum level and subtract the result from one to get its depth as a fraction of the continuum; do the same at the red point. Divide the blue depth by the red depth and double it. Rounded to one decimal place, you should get -4.7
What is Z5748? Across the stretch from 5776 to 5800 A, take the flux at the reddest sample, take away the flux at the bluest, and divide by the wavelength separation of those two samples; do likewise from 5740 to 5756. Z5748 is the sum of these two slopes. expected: 0.008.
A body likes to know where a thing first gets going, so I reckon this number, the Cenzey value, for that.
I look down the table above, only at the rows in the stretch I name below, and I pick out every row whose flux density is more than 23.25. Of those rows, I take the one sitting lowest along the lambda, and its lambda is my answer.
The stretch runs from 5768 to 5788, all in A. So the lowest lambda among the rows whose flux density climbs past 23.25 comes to 5770.0 A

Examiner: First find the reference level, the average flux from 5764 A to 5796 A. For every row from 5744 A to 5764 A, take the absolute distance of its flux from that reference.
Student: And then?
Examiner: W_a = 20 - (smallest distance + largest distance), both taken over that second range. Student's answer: 19.5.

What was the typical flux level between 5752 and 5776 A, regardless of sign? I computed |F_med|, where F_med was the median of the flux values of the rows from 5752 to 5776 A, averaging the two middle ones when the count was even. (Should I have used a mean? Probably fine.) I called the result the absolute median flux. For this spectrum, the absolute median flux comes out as 23.15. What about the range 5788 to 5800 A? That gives 23.10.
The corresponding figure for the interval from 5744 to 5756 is 23.20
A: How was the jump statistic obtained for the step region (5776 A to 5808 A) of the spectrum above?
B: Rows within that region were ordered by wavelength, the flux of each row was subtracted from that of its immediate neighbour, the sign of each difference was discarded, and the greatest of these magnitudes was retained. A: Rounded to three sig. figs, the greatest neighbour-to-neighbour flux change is 1.10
